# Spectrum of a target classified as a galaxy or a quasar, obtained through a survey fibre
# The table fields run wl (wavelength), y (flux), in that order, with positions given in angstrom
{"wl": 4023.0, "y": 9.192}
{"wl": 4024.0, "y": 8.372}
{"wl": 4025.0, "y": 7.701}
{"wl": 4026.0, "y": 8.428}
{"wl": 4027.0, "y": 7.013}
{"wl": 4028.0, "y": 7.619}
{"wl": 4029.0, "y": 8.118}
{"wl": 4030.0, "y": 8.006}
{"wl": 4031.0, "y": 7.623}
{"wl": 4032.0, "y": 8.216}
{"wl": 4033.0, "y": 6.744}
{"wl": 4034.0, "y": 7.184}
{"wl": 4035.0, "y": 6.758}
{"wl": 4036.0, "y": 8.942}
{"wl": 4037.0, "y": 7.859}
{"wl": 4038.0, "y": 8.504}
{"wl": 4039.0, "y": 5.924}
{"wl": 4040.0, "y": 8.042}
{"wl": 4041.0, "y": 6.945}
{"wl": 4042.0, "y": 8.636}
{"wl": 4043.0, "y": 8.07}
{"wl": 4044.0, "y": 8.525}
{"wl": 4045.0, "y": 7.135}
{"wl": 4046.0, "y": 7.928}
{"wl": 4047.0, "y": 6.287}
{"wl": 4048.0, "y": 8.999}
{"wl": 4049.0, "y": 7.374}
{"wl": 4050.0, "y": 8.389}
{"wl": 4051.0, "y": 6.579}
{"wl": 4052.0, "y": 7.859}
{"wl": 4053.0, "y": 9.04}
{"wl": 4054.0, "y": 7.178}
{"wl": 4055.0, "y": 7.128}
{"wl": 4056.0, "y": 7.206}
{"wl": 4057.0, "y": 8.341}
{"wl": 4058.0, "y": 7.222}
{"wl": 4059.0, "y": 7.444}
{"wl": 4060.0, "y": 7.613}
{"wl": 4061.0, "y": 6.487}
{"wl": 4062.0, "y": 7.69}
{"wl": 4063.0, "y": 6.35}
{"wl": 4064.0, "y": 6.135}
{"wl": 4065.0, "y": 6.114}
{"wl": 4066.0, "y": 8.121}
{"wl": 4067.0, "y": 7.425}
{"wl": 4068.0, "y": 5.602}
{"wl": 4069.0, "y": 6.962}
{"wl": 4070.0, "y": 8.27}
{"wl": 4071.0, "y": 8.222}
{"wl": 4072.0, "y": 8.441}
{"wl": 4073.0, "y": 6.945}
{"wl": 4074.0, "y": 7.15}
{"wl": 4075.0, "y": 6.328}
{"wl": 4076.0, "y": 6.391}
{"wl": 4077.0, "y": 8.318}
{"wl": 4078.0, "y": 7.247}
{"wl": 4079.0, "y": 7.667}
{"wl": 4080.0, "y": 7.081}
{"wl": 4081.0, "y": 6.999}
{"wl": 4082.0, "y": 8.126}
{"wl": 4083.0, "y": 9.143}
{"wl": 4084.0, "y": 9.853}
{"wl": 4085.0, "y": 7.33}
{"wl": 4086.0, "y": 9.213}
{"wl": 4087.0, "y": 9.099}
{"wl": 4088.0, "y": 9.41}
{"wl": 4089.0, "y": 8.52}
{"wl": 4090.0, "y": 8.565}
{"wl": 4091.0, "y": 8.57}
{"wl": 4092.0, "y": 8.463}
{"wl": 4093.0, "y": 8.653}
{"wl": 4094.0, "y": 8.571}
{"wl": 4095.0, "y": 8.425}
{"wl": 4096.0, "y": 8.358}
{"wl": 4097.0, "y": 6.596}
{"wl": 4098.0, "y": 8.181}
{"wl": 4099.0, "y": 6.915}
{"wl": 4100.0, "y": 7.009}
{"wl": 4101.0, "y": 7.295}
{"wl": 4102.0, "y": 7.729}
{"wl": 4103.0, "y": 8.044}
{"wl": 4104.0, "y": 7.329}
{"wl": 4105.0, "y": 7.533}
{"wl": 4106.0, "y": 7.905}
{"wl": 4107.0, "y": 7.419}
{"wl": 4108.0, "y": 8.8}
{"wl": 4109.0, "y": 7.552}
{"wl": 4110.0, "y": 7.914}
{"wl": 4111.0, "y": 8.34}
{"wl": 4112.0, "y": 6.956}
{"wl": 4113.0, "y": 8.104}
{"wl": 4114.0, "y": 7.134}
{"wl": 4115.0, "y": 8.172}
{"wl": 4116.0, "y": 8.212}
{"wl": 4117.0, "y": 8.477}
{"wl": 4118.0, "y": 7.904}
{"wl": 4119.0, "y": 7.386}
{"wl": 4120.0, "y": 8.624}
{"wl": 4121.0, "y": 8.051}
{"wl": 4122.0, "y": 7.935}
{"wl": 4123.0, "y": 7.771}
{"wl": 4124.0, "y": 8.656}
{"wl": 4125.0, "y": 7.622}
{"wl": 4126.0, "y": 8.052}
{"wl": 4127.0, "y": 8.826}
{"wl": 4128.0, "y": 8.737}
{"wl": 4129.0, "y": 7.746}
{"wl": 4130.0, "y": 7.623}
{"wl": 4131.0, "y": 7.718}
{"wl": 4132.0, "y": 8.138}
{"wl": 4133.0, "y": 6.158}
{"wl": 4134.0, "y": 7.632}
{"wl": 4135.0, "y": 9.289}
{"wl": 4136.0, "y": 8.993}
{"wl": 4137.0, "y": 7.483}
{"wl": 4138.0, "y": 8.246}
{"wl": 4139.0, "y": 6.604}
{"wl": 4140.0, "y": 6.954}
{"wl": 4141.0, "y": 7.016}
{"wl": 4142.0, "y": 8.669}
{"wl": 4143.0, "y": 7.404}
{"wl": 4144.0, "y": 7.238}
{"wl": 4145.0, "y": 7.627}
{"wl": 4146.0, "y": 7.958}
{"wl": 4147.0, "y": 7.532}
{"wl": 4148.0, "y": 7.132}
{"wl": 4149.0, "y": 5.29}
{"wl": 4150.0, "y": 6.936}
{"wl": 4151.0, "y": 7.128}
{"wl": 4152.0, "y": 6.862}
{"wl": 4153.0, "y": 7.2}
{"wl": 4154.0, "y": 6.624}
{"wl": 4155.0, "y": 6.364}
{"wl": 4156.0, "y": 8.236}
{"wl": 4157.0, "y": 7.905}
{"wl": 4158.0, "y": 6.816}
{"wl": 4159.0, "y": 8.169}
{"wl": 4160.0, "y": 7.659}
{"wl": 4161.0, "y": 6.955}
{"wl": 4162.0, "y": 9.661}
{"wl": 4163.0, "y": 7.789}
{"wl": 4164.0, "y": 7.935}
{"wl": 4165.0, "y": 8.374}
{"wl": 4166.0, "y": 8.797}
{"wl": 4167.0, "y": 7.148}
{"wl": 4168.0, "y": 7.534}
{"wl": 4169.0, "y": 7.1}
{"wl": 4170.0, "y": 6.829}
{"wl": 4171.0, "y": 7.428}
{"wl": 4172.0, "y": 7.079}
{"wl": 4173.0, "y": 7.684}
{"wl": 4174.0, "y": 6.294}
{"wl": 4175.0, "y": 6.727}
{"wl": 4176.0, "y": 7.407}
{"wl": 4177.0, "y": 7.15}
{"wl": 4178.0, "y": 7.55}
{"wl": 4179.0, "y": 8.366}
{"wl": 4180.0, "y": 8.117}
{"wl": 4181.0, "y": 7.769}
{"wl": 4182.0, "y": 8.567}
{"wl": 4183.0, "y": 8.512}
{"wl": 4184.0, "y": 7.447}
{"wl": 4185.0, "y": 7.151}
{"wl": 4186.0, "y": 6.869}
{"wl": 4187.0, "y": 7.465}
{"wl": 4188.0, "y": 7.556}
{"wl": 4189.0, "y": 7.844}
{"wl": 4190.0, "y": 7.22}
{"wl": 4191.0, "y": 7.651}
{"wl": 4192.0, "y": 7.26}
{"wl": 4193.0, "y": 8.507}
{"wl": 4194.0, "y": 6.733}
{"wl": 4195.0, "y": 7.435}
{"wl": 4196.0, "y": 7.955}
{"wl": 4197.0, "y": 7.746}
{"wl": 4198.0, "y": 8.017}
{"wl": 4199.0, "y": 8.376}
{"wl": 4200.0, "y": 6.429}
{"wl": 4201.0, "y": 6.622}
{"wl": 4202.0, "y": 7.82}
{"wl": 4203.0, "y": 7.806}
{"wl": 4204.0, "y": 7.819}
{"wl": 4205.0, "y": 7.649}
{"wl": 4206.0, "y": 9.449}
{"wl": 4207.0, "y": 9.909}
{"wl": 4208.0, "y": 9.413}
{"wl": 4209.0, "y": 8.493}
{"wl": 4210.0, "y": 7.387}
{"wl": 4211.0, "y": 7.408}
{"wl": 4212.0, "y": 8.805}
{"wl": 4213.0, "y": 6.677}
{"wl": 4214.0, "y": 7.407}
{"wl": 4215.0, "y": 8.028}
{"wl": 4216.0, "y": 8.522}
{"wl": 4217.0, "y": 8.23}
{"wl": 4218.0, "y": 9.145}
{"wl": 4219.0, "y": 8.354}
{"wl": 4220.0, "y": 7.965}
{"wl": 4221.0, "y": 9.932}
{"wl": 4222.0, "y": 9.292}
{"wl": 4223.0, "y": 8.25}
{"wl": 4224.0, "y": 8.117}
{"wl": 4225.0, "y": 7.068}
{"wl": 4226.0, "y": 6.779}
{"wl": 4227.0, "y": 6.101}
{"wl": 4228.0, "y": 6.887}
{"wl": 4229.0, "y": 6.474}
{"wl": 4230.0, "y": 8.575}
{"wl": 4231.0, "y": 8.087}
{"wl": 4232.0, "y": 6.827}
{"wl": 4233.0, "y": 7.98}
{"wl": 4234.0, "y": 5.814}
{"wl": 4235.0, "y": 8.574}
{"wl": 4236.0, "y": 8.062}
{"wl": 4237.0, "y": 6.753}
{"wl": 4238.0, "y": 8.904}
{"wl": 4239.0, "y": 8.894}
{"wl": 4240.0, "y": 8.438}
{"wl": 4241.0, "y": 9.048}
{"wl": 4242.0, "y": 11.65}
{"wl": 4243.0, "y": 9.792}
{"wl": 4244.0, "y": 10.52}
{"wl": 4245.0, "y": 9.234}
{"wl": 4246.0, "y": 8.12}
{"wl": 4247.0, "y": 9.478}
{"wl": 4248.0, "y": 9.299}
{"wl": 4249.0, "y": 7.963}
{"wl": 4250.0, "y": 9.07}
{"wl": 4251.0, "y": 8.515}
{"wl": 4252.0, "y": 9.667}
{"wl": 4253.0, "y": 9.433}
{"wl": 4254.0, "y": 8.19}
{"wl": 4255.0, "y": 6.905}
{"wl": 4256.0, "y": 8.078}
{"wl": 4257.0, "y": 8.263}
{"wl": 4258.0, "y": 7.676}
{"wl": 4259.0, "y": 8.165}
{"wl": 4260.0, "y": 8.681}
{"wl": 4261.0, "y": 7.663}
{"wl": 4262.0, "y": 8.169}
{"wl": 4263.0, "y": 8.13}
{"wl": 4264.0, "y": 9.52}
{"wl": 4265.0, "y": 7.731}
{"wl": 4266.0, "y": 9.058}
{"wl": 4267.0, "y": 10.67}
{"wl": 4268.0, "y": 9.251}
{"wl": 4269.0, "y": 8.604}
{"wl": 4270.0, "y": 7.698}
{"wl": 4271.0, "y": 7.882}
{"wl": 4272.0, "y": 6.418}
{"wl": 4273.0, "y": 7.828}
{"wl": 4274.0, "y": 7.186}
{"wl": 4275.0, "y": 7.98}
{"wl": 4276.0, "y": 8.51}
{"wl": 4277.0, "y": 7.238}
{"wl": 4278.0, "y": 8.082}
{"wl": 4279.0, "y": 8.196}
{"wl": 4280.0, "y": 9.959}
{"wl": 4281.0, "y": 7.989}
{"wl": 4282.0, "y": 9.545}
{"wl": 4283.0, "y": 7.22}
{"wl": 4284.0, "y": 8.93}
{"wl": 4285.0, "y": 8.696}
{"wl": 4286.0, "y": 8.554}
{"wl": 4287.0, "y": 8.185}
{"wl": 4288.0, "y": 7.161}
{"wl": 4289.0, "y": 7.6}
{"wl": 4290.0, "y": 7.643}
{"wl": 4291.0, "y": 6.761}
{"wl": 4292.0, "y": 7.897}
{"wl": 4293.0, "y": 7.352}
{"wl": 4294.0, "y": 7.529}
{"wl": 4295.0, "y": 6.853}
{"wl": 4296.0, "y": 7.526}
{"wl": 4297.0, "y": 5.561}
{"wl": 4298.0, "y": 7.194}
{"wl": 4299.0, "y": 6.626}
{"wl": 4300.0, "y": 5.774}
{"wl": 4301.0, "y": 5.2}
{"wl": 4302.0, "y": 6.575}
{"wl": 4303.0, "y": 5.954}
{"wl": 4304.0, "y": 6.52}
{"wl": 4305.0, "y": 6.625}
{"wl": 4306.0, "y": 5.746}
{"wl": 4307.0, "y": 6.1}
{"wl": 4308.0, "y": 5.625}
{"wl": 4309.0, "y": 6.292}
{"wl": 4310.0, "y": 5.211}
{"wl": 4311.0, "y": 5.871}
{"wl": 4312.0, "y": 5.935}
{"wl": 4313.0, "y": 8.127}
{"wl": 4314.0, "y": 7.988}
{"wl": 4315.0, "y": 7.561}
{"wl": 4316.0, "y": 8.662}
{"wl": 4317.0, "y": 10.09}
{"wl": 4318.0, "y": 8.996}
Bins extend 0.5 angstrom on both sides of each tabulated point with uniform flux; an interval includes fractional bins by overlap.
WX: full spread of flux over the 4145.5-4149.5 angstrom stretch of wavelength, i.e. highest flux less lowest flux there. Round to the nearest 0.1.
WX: 2.7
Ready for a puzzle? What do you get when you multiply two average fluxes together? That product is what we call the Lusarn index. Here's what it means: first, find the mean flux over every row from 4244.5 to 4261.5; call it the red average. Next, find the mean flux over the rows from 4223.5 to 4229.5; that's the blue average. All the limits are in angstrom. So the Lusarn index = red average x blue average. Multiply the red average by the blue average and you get 58.6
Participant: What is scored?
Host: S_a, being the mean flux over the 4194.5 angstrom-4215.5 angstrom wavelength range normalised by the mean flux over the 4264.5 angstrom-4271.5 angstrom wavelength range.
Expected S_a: 0.91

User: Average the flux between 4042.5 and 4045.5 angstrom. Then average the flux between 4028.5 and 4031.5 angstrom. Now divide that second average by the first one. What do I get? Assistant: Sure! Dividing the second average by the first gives 1.00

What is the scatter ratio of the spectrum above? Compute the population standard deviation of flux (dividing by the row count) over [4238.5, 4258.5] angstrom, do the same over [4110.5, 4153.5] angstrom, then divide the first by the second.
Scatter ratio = 1.34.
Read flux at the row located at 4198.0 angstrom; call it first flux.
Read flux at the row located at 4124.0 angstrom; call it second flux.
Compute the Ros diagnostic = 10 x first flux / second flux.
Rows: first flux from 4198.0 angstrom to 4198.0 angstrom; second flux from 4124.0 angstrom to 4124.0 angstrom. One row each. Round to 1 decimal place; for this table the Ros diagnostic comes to 9.3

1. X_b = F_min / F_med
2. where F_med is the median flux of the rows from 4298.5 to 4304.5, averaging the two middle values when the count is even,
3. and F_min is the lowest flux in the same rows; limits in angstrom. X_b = 0.83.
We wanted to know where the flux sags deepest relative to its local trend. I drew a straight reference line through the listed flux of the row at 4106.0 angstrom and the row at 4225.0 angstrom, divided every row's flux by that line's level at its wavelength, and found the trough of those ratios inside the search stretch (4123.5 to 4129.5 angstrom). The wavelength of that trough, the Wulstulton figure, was 4125.0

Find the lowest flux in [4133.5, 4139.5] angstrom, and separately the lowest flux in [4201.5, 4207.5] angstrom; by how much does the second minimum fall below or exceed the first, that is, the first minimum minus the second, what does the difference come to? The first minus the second -1.0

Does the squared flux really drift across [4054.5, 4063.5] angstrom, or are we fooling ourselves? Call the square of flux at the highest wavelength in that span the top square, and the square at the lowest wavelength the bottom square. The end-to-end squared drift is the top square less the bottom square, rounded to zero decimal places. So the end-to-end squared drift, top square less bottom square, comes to -10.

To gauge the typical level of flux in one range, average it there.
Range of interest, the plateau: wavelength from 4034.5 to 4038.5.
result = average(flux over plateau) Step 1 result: 8.02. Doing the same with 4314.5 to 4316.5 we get 8.11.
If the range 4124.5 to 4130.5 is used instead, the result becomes 8.10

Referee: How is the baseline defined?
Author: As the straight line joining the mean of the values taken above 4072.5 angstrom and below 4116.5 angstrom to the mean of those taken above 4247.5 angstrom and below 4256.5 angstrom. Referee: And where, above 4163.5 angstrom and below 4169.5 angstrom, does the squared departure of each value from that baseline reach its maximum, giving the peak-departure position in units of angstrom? 4169.0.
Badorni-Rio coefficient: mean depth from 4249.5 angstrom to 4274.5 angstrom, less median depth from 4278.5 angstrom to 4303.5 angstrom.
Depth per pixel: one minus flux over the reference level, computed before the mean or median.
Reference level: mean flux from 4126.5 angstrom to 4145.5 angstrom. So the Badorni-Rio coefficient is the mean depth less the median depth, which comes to -0.10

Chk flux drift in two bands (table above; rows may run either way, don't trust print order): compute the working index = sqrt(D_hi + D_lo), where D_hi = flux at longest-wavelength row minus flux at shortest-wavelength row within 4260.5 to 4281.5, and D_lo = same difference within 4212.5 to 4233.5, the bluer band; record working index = 1.3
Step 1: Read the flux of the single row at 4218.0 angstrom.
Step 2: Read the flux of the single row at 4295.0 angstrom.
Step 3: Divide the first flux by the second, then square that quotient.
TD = 1.8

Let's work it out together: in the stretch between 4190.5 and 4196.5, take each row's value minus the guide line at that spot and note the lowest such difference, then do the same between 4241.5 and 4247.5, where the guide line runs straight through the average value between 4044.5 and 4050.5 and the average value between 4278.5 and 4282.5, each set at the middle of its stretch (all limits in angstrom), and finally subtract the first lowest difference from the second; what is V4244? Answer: 1.1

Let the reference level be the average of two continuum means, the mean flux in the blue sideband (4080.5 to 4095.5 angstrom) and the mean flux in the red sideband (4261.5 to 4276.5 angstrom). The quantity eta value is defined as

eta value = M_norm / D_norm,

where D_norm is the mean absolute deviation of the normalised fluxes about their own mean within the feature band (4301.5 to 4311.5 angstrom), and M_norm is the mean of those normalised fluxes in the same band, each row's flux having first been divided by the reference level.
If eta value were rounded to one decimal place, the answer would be 16.3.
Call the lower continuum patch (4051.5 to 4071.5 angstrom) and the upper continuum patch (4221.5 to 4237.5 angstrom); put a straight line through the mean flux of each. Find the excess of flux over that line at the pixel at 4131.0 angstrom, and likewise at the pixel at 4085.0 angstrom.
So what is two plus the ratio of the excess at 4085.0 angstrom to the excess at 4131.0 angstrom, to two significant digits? 2.0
